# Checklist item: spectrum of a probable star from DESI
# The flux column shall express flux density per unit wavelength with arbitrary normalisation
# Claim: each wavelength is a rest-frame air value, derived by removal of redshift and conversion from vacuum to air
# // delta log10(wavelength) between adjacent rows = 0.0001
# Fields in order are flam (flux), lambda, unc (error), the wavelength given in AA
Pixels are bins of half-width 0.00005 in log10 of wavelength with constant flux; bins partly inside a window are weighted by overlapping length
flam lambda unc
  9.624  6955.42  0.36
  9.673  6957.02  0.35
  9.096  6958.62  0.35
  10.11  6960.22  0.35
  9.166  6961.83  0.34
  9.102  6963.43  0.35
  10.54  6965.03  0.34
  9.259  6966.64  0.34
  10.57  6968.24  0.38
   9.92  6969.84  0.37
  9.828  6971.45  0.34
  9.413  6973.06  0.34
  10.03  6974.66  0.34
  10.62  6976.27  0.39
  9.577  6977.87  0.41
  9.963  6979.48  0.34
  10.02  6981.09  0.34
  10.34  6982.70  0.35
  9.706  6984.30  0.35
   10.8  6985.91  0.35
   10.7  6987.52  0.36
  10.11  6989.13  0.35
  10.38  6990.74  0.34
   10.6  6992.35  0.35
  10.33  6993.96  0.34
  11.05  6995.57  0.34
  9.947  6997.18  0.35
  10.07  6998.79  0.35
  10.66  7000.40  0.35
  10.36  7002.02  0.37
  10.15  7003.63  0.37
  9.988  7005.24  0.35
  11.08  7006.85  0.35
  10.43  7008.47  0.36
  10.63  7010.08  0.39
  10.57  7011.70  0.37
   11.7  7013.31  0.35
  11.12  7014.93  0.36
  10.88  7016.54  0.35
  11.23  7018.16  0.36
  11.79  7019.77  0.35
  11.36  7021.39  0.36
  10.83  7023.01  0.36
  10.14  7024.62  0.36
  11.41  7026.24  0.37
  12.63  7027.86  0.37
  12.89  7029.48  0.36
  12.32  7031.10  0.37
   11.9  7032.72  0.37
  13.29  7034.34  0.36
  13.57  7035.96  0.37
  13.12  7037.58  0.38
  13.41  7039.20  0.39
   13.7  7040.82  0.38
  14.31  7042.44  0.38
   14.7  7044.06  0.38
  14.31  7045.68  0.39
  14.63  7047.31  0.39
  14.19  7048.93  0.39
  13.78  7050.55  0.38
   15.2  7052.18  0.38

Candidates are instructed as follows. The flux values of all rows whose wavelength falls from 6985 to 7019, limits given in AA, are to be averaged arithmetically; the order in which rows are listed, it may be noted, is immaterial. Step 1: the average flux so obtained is 10.6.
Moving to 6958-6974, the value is 9.7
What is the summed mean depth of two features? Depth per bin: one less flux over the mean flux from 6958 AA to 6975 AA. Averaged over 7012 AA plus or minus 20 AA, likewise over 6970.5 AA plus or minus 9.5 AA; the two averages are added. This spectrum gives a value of -0.14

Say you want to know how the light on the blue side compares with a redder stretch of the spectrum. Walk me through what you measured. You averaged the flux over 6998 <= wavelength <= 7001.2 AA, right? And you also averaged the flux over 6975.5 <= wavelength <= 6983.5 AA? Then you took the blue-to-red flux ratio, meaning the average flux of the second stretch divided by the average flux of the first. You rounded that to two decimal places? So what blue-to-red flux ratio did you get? 0.97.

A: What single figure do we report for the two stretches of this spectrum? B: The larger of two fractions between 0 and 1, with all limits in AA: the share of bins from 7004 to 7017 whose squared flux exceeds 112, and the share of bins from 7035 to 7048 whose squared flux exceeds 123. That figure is 1.0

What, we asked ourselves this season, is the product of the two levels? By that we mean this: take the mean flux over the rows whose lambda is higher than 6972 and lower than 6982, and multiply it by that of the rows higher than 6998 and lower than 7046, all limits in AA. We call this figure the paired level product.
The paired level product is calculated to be 117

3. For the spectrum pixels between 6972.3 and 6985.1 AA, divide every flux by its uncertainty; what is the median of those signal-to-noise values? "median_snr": 28.5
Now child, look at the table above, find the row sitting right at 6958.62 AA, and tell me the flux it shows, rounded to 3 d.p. 9.096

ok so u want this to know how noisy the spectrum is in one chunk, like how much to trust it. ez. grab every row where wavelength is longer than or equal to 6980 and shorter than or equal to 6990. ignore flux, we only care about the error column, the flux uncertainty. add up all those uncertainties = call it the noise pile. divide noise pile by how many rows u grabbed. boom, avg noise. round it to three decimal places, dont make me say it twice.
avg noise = 0.350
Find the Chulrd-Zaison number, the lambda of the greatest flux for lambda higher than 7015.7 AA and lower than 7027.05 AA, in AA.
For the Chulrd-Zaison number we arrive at 7019.77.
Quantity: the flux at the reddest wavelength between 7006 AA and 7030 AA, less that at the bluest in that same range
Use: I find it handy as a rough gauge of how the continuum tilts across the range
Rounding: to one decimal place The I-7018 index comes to 1.8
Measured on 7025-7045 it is 3.3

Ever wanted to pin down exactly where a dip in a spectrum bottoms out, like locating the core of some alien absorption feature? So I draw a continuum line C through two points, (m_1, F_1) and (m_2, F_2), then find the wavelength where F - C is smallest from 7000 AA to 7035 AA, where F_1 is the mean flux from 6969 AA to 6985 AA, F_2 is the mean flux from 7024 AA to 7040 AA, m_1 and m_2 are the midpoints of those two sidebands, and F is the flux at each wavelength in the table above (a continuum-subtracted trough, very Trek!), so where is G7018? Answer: 7024.62 AA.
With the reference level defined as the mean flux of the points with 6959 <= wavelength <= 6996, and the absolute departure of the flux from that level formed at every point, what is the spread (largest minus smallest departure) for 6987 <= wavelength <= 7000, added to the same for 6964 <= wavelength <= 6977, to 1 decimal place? 1.7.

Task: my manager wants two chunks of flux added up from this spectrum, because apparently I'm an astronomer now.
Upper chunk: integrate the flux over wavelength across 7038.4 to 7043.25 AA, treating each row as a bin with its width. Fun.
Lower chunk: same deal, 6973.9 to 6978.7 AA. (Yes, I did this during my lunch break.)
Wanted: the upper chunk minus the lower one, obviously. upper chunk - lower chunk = 19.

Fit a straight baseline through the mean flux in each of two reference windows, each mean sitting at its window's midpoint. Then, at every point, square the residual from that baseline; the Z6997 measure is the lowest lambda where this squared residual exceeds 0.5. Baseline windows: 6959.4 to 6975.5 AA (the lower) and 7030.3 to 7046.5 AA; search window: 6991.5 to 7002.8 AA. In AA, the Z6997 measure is 6993.96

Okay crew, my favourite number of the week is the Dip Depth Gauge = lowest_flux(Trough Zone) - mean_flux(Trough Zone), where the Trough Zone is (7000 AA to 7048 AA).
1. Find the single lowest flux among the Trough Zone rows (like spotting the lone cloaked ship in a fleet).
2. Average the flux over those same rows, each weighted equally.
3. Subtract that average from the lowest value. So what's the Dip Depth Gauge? -2.0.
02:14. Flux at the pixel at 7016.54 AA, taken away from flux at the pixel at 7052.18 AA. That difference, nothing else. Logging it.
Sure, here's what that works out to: 4.3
